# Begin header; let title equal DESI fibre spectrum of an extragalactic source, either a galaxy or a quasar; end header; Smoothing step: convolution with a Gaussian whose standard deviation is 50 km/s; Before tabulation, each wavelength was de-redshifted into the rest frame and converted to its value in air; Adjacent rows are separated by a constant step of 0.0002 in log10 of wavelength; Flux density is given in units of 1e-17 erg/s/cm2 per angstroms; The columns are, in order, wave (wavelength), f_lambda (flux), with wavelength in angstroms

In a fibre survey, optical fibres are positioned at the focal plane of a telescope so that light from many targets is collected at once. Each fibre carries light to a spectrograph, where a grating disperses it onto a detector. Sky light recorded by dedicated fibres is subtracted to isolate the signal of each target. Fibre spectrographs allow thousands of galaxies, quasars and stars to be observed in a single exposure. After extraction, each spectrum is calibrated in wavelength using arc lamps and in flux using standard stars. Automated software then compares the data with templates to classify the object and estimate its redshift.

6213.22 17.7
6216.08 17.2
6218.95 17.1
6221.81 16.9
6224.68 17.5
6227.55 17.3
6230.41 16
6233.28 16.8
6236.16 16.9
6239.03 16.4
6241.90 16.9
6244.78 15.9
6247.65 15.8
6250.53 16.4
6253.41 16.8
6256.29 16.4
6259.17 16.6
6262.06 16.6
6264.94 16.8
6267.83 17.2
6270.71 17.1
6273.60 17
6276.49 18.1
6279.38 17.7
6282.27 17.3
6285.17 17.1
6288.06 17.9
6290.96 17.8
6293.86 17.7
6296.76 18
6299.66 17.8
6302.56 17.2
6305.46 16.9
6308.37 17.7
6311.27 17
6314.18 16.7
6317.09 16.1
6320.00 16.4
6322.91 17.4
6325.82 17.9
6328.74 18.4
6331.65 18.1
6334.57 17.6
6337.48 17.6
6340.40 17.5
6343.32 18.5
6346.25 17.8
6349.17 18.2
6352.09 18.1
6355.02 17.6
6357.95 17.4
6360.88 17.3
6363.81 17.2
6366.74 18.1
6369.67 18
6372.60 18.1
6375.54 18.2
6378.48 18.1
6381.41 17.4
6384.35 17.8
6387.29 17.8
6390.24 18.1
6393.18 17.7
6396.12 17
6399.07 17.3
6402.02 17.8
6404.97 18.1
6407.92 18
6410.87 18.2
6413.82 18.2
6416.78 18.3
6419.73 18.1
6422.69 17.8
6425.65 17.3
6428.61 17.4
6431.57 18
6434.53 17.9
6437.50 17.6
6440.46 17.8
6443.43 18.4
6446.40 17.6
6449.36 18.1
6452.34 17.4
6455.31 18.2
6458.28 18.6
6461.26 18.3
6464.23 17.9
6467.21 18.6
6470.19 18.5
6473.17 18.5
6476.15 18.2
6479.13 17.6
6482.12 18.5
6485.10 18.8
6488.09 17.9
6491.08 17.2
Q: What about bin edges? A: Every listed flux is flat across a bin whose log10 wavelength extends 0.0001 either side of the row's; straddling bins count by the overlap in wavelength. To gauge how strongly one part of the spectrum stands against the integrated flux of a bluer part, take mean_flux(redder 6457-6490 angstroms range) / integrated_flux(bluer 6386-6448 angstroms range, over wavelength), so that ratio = 0.017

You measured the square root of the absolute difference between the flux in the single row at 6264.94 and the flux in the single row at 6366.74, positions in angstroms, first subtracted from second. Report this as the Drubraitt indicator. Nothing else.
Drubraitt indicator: 1.1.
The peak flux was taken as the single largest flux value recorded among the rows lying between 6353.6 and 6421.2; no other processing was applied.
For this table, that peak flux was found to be 18.3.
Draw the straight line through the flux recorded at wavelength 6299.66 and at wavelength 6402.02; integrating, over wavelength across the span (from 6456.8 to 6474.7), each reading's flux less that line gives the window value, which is 11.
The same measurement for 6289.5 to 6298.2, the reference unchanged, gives 0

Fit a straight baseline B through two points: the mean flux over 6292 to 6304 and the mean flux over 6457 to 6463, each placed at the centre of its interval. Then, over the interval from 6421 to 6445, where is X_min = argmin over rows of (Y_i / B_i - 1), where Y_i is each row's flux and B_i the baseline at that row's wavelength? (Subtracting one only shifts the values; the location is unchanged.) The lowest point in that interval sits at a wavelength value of 6425.65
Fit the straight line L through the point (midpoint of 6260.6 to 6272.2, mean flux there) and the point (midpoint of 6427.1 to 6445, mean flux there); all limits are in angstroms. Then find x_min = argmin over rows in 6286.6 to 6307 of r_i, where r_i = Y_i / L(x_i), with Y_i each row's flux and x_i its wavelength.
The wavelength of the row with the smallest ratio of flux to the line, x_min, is 6305.46 angstroms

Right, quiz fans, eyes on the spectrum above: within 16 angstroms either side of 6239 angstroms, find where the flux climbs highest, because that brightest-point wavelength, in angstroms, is 6224.68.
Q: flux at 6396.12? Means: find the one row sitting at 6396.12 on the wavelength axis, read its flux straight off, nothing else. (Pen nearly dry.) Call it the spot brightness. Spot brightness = 17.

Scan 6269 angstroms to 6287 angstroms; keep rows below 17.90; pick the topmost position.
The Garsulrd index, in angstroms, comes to 6285.17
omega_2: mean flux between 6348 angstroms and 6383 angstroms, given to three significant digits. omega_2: 17.8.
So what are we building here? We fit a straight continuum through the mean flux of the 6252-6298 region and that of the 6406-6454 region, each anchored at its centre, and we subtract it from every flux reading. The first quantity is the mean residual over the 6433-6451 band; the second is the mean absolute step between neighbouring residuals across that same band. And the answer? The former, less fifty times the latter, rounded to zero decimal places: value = -24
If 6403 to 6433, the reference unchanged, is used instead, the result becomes -12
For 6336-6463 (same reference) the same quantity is -18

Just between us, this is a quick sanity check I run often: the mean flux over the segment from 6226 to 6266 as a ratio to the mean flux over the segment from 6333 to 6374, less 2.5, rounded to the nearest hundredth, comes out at -1.57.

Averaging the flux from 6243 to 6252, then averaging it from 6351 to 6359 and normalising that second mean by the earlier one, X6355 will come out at 1.10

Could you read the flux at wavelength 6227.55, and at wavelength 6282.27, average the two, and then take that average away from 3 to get -14.30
